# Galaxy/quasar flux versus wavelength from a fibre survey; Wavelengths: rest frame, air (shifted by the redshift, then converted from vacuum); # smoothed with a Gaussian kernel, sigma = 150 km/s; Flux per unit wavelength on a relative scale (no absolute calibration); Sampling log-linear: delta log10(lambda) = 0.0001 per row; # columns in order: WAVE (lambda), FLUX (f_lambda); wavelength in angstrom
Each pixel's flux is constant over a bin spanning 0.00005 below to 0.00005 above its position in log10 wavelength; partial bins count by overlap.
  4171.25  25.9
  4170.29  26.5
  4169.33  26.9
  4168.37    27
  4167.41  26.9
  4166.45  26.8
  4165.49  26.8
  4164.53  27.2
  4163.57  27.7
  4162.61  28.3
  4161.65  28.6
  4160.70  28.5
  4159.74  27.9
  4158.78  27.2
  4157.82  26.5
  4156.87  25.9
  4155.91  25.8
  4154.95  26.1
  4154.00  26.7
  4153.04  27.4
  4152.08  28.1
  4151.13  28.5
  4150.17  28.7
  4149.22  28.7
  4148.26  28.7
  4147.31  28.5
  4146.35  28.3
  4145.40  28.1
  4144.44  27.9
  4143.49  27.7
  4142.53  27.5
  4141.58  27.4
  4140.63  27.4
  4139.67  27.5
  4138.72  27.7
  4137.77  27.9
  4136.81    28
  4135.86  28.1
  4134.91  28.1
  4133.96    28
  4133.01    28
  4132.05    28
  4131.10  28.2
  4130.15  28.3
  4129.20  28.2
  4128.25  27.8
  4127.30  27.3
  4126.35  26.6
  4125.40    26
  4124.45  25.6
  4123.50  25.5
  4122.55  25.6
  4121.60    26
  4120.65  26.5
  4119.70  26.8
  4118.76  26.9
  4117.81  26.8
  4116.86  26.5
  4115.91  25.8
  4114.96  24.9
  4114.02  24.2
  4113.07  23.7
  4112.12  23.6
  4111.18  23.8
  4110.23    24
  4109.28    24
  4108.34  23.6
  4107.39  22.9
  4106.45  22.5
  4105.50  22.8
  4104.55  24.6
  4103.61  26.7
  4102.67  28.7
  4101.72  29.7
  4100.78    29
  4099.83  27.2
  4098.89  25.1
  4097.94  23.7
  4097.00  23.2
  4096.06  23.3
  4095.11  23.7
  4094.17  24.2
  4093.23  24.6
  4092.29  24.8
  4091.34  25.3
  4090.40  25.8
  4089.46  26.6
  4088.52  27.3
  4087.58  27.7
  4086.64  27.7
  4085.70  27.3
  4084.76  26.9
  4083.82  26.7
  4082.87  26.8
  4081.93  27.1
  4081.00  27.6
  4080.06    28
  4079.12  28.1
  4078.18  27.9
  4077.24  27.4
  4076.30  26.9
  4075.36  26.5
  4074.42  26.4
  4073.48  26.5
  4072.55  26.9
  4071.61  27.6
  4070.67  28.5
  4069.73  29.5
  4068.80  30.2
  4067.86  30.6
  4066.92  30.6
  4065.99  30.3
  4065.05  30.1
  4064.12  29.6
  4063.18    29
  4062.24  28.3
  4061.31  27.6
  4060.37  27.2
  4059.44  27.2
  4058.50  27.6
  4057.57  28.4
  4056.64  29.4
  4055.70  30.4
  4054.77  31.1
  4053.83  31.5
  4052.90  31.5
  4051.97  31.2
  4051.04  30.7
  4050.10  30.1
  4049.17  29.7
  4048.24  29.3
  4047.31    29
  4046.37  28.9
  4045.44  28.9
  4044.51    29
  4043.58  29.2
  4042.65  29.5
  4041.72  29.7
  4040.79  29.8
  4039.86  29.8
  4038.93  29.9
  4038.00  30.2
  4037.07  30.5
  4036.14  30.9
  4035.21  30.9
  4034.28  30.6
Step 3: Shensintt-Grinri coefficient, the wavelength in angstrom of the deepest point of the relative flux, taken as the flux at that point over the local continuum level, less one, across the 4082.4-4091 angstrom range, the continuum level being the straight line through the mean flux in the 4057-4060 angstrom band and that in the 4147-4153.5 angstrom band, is 4090.40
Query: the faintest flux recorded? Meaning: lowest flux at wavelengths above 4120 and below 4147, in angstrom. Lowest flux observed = 25.5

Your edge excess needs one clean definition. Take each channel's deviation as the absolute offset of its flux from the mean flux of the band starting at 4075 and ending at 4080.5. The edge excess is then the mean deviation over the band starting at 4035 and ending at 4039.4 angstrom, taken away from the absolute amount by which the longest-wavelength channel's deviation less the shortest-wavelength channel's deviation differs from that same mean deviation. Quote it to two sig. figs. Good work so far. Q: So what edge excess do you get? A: 1.0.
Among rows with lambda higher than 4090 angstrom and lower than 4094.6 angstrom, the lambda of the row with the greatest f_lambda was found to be 4090.40 angstrom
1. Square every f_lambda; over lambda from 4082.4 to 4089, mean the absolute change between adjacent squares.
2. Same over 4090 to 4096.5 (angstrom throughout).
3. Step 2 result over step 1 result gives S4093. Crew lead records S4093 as 1.5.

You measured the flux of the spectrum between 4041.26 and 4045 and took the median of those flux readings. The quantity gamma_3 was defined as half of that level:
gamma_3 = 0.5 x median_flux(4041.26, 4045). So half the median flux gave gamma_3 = 14.7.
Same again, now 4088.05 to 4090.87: 13.3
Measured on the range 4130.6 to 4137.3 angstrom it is 14.0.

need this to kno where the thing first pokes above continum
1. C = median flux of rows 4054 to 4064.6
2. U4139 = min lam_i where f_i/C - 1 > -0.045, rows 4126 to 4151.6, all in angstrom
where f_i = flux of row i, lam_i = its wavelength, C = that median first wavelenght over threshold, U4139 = 4127.30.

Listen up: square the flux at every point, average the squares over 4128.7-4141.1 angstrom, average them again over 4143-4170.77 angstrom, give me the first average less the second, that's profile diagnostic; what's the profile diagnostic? 24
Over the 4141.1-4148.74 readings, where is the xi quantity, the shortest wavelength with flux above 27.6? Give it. 4143.49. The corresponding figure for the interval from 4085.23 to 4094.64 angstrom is 4086.64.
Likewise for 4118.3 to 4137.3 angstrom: 4128.25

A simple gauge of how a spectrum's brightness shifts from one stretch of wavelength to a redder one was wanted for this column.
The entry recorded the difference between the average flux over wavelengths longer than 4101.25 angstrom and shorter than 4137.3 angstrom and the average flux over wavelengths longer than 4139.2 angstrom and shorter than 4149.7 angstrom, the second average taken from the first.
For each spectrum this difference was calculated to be -2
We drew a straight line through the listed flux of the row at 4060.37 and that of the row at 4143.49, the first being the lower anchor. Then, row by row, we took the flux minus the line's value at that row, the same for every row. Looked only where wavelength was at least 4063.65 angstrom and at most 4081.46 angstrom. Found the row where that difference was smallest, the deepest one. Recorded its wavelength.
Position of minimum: 4074.42 angstrom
